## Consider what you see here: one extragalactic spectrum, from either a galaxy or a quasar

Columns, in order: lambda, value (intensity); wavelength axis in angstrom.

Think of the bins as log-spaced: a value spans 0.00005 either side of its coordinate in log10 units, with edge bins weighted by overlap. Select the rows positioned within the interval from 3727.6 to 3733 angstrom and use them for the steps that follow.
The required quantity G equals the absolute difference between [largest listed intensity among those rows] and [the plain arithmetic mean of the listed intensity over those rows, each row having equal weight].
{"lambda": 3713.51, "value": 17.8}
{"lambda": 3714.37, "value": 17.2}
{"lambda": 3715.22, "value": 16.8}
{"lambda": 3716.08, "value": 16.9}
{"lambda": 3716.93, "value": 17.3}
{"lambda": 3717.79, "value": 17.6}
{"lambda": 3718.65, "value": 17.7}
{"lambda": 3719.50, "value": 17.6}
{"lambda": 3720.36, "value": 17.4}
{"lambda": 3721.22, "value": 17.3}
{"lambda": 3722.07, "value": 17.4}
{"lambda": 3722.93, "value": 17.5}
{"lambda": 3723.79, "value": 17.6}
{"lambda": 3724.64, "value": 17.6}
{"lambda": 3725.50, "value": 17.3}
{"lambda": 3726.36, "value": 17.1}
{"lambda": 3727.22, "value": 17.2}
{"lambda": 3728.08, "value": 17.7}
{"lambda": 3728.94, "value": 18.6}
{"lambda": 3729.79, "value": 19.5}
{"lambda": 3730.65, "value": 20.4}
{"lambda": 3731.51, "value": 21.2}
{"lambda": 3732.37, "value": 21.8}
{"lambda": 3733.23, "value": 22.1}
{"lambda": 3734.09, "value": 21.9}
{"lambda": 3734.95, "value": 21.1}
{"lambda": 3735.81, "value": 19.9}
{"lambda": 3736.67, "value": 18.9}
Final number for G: 1.93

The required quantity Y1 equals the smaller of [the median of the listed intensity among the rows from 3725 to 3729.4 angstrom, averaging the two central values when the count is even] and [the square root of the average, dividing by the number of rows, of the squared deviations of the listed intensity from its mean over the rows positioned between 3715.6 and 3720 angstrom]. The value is 0.29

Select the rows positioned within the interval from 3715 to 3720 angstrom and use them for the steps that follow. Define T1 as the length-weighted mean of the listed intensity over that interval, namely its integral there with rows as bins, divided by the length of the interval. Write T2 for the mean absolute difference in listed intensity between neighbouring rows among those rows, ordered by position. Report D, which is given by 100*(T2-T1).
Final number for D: -1713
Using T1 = 17.3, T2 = 0.2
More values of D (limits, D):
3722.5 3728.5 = -1722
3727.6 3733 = -1911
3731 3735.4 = -2110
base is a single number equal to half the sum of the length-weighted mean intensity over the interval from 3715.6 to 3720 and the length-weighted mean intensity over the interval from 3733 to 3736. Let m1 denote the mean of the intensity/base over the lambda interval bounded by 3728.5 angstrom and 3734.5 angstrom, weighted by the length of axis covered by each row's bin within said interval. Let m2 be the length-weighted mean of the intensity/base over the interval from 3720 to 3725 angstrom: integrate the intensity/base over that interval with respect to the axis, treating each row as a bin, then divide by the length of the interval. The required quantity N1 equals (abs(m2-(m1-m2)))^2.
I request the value 0.54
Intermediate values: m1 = 1.07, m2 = 0.90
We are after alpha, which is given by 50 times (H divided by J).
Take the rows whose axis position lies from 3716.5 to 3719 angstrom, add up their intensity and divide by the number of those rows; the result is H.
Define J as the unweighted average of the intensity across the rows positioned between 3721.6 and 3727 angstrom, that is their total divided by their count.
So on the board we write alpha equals 50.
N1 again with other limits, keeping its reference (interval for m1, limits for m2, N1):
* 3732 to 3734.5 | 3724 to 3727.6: 0.43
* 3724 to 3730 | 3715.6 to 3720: 0.77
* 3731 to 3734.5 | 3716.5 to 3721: 0.47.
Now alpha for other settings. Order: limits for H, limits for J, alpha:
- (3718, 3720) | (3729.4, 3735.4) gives 42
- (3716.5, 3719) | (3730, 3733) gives 41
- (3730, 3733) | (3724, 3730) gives 59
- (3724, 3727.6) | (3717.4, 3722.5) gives 49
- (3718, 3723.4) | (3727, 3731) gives 47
